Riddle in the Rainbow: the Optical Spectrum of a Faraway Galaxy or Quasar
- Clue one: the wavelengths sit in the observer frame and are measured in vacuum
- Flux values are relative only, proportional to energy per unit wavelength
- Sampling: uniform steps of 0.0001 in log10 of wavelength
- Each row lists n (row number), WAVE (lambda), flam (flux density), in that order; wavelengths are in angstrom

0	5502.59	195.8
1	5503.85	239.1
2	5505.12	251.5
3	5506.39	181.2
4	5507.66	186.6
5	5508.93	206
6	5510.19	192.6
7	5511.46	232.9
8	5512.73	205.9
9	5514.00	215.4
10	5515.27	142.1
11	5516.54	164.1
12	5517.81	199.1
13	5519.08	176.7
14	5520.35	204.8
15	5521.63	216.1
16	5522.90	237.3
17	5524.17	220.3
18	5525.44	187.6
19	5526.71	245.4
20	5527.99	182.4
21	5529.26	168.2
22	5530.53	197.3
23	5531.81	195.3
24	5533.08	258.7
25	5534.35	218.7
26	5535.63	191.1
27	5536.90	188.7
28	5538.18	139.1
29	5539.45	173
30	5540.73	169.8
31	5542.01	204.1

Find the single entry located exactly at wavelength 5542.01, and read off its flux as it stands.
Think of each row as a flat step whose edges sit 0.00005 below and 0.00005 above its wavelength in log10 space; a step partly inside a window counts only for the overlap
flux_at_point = 204.1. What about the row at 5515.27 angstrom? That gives 142.1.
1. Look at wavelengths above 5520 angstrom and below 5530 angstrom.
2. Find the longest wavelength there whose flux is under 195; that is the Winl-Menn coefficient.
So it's 5529.26 angstrom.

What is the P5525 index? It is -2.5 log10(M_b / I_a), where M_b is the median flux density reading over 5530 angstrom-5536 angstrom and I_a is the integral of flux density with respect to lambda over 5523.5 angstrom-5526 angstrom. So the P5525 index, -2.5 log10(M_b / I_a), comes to 1.0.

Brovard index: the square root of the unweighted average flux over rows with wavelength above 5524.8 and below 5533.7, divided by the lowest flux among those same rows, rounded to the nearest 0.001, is 0.085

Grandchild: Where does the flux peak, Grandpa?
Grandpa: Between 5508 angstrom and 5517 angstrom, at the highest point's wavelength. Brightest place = 5511.46 angstrom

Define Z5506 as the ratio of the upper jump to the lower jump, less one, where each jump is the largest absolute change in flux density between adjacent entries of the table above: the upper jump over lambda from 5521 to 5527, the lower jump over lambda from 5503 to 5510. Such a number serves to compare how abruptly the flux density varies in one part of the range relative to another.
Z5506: -0.18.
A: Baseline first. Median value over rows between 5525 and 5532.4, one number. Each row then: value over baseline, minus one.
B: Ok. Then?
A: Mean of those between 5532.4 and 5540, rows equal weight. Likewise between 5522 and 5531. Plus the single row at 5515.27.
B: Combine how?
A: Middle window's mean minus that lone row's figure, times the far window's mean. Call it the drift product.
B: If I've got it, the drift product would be 0.006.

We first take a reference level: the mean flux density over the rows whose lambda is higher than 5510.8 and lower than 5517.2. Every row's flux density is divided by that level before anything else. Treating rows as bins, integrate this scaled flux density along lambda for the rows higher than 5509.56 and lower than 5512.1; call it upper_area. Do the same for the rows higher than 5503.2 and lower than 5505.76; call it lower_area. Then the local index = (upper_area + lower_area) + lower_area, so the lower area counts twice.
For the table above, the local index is 9.3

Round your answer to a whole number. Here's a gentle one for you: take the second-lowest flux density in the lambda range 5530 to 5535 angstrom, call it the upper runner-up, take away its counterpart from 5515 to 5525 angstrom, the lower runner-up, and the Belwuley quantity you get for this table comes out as 33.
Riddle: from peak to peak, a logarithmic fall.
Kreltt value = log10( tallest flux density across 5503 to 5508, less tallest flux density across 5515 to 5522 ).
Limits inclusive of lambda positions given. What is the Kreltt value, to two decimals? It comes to 1.55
